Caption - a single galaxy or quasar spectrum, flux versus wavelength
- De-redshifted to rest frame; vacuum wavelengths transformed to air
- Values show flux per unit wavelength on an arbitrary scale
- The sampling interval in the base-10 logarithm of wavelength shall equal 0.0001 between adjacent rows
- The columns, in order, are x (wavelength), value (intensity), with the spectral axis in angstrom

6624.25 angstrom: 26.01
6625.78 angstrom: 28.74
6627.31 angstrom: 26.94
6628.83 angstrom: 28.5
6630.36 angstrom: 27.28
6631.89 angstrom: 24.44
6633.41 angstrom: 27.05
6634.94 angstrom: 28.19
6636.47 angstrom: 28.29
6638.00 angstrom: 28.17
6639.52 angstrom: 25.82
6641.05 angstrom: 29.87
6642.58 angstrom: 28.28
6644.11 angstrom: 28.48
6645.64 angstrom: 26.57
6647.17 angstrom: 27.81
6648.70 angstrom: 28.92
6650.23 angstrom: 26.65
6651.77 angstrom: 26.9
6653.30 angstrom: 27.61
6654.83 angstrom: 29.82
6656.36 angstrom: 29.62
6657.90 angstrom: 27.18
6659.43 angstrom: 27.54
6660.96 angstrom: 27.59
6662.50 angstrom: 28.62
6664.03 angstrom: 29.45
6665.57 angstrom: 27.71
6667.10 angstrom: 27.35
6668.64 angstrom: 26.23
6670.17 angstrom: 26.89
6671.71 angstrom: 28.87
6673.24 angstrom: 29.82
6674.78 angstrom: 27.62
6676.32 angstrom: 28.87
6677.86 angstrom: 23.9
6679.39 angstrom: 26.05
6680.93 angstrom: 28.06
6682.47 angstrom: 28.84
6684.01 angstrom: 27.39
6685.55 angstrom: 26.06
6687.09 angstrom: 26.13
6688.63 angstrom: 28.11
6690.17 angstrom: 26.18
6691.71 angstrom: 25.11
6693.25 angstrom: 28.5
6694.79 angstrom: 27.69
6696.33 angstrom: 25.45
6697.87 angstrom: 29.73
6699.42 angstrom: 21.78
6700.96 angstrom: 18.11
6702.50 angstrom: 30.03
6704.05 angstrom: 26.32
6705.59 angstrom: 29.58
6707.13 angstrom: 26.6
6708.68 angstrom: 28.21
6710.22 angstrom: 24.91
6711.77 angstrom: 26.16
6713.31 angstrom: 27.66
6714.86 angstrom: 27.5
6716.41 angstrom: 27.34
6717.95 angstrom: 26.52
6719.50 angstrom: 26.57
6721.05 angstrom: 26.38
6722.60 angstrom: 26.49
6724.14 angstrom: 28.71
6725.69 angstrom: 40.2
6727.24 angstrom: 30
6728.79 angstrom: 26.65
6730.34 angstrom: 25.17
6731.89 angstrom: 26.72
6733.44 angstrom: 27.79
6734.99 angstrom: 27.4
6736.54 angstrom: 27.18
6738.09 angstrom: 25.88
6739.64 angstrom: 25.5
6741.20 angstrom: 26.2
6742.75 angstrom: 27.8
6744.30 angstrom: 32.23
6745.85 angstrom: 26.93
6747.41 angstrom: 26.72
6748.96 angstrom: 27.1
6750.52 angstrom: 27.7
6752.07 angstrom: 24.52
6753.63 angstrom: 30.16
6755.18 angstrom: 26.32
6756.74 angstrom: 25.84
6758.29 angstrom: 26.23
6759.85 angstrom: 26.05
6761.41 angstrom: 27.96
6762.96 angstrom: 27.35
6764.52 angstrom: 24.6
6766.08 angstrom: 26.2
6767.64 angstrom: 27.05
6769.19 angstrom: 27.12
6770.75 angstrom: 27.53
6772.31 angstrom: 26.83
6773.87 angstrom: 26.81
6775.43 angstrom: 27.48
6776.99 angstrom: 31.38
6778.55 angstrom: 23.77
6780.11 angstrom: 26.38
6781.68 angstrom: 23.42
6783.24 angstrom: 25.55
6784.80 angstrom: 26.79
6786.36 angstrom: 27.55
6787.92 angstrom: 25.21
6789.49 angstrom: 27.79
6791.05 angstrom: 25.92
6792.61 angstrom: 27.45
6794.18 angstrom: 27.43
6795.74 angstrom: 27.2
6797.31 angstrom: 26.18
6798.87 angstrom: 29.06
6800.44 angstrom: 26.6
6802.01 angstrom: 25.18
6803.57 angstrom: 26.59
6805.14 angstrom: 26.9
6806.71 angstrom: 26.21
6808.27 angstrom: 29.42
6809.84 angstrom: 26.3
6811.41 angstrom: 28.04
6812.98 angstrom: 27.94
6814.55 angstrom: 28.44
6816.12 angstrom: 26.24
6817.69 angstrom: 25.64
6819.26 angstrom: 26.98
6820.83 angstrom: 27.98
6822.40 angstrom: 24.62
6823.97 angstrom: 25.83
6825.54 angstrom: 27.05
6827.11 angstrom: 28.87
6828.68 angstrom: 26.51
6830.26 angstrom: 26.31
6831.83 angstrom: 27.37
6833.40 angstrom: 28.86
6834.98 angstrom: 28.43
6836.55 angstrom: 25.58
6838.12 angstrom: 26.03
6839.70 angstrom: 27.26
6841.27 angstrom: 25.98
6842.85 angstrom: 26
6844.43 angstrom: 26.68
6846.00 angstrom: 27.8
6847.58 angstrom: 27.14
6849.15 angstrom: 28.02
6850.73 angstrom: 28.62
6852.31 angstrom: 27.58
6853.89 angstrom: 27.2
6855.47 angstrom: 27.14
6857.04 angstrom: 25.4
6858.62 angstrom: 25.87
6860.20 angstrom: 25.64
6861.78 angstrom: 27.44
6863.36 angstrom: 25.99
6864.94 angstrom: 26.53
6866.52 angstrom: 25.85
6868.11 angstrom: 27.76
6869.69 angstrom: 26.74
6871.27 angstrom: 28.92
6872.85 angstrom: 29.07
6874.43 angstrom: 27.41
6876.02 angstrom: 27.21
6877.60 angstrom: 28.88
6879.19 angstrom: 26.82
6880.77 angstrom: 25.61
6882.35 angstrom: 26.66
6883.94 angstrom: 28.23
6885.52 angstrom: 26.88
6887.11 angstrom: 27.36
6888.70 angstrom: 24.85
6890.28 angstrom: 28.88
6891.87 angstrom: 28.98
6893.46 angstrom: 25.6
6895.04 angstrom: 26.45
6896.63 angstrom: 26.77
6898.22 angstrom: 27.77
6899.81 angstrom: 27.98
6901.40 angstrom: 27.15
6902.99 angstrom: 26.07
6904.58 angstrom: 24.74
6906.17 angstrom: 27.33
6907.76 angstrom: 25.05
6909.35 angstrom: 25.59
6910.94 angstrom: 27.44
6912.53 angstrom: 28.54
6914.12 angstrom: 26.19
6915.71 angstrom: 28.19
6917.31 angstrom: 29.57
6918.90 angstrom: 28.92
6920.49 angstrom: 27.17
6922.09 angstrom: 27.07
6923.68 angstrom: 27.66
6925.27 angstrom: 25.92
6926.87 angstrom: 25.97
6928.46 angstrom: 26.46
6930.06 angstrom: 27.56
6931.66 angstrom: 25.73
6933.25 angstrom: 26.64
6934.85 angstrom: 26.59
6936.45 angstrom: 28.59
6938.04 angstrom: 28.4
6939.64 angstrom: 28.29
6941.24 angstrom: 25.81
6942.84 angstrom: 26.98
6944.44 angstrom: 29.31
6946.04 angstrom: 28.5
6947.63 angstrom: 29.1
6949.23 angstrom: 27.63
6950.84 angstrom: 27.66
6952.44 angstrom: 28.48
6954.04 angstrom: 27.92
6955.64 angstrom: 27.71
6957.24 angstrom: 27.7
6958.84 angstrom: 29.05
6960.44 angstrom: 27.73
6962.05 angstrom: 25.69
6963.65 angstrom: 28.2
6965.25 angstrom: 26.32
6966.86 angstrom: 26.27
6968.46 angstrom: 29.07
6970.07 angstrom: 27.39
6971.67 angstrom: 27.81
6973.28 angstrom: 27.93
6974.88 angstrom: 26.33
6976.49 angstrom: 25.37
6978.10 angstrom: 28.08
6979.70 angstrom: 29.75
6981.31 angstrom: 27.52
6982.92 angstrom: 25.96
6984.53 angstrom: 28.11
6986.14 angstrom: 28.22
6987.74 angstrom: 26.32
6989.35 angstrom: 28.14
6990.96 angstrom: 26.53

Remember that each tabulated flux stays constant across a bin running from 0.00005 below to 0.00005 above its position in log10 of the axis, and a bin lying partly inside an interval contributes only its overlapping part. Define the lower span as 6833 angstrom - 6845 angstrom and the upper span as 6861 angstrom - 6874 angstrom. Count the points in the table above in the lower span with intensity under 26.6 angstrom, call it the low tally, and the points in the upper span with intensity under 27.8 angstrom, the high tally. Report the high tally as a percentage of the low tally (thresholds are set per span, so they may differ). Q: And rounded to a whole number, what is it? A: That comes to 150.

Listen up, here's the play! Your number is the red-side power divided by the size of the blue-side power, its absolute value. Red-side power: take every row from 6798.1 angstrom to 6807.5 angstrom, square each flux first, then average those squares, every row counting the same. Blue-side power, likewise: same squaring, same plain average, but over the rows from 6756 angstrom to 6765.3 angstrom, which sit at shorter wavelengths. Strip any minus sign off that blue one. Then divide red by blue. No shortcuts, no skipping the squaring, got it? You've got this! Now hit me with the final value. 1.03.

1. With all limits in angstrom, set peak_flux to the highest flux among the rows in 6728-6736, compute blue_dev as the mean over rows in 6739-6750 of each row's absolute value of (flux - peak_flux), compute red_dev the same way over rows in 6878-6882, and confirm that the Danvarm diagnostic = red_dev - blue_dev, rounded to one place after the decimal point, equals 0.0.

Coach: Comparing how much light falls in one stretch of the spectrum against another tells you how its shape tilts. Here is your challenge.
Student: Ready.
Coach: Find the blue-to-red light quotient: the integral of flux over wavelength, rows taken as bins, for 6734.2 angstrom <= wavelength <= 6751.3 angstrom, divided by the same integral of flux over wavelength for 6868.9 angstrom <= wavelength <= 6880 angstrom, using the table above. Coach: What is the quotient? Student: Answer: 1.5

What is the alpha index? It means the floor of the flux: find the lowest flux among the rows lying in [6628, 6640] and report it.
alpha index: 24.44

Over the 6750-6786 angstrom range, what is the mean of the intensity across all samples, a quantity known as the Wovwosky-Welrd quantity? 26.7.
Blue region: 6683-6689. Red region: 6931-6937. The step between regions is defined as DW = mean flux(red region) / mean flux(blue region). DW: 1.00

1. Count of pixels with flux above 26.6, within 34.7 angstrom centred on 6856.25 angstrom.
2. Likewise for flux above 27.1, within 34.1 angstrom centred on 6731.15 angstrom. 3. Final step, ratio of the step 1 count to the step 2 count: 1.4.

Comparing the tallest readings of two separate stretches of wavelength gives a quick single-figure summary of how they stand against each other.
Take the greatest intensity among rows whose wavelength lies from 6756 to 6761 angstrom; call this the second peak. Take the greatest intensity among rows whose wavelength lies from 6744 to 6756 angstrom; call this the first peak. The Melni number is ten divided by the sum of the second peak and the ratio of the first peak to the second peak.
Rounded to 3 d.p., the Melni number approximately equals 0.364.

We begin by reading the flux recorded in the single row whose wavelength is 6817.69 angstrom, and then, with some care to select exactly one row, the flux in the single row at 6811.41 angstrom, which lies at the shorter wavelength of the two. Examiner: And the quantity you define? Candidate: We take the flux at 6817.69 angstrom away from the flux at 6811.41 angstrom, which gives 2.4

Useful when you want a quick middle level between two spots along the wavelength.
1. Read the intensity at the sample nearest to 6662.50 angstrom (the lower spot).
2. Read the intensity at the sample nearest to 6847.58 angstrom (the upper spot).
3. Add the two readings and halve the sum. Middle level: 27.9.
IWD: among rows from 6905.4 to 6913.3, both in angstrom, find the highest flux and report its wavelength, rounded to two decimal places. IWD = 6912.53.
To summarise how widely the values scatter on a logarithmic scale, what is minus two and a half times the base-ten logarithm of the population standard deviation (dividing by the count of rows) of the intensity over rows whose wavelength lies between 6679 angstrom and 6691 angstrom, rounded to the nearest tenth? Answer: -0.1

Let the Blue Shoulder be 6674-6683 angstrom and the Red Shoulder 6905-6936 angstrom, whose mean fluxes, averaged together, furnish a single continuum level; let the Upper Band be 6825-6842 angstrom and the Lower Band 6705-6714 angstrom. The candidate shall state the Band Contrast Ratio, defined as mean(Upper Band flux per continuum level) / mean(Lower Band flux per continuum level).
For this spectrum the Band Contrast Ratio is 1.00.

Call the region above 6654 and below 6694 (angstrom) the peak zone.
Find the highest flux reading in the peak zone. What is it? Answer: 29.82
